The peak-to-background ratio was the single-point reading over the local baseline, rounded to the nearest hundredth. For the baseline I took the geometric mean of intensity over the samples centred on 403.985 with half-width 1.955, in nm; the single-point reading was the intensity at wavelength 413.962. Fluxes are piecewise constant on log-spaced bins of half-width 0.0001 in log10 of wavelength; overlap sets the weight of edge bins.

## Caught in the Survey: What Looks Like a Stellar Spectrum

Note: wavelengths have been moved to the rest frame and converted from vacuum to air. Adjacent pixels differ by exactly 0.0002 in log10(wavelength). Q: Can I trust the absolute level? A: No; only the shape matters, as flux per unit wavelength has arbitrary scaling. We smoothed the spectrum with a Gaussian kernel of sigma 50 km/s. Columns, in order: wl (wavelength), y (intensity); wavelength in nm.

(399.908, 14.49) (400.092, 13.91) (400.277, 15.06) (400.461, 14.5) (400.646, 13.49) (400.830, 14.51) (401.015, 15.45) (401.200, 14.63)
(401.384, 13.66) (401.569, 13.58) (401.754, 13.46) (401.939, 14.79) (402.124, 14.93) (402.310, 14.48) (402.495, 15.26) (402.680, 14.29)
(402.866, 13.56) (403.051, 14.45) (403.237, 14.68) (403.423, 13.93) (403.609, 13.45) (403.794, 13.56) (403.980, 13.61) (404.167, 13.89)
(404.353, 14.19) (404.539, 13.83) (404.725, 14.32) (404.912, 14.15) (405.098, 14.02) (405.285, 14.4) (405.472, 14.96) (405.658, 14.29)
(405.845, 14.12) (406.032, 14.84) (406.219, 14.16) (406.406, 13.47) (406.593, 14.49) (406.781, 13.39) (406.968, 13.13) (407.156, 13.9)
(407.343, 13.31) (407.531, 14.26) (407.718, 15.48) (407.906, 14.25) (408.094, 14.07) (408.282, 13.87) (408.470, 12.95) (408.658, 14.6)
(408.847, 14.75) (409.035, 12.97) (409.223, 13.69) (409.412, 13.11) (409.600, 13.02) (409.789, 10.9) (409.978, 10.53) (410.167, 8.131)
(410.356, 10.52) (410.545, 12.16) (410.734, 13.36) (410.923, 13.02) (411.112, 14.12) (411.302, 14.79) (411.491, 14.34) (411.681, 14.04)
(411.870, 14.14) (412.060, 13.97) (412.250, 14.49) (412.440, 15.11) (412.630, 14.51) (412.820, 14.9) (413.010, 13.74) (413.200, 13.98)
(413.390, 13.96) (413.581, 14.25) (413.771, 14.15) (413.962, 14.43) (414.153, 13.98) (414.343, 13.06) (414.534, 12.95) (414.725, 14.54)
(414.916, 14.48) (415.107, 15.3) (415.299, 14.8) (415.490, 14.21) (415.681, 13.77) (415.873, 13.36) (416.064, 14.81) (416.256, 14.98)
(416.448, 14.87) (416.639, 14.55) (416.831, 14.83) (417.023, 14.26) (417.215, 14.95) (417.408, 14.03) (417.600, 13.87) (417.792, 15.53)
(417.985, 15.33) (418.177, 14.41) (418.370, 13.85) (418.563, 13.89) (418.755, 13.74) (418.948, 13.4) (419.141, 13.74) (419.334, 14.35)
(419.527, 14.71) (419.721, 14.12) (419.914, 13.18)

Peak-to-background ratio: 1.02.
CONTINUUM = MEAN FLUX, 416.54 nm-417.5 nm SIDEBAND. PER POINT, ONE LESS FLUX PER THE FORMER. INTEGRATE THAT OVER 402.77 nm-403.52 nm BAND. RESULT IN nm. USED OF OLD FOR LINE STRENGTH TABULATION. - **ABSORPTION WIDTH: 0.019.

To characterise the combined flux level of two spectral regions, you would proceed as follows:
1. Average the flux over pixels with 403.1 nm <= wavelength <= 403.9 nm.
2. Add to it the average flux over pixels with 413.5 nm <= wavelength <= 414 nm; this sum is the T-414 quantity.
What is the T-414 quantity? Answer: 28.2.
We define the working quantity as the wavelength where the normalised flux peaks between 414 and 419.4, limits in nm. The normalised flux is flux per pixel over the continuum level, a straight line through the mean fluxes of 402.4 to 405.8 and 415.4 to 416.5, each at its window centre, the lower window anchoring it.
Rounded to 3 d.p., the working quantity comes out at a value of 417.792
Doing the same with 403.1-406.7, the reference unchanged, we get 405.472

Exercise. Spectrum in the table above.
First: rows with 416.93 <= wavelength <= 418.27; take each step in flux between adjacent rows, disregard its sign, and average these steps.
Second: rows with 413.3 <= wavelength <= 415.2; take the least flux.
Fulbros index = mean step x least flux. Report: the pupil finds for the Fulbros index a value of 10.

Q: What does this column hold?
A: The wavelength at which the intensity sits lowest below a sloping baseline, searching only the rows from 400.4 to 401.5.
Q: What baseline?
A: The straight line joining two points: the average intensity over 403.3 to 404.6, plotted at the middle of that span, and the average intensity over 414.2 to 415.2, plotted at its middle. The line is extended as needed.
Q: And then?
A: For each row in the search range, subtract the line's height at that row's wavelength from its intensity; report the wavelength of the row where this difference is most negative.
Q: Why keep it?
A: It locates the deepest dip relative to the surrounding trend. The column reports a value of 400.646 nm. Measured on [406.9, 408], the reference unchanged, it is 406.968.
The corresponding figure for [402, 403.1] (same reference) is 402.866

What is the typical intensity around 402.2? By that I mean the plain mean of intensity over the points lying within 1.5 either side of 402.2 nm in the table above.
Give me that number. 14.3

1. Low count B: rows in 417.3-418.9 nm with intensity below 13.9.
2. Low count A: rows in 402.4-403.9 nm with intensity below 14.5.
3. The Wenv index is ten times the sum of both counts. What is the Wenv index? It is 100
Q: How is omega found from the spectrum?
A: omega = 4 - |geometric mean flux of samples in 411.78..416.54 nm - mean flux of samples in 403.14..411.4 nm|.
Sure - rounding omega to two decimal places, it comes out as 3.30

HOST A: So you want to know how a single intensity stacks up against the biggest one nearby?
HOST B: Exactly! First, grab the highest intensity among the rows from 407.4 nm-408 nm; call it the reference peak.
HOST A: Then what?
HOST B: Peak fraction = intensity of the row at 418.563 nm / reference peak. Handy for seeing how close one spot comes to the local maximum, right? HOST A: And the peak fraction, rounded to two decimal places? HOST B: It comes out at 0.90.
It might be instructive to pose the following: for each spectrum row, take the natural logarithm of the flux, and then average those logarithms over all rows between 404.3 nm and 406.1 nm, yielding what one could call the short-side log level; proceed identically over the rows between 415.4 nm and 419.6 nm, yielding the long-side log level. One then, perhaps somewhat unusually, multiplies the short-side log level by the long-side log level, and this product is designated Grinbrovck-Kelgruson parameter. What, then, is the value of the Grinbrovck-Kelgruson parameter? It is 7.08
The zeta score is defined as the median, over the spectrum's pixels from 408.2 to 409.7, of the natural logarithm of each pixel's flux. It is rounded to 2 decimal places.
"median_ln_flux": 2.60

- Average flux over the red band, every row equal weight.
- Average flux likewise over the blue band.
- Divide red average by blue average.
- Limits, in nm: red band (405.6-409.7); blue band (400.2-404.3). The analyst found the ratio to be 0.977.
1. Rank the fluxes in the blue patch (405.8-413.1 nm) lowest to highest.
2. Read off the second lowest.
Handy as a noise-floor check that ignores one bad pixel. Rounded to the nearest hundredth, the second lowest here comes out 10.52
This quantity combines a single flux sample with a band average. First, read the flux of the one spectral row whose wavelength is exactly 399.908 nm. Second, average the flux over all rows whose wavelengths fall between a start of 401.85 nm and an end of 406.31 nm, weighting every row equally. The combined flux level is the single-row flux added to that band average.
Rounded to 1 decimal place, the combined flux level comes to 28.7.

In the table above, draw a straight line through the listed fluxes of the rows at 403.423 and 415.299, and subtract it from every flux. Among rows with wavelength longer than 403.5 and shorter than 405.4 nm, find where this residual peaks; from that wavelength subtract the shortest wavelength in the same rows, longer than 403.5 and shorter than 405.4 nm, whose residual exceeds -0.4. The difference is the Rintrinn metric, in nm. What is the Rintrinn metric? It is 1.49 nm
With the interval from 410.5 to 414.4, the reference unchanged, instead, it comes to 1.33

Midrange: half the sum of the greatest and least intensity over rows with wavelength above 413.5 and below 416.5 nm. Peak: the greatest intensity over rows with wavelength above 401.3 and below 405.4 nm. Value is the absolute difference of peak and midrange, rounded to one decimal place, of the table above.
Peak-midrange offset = 1.1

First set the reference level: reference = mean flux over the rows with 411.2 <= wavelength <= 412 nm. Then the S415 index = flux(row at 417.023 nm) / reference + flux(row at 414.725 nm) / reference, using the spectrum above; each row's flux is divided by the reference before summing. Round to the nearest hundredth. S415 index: 2.01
